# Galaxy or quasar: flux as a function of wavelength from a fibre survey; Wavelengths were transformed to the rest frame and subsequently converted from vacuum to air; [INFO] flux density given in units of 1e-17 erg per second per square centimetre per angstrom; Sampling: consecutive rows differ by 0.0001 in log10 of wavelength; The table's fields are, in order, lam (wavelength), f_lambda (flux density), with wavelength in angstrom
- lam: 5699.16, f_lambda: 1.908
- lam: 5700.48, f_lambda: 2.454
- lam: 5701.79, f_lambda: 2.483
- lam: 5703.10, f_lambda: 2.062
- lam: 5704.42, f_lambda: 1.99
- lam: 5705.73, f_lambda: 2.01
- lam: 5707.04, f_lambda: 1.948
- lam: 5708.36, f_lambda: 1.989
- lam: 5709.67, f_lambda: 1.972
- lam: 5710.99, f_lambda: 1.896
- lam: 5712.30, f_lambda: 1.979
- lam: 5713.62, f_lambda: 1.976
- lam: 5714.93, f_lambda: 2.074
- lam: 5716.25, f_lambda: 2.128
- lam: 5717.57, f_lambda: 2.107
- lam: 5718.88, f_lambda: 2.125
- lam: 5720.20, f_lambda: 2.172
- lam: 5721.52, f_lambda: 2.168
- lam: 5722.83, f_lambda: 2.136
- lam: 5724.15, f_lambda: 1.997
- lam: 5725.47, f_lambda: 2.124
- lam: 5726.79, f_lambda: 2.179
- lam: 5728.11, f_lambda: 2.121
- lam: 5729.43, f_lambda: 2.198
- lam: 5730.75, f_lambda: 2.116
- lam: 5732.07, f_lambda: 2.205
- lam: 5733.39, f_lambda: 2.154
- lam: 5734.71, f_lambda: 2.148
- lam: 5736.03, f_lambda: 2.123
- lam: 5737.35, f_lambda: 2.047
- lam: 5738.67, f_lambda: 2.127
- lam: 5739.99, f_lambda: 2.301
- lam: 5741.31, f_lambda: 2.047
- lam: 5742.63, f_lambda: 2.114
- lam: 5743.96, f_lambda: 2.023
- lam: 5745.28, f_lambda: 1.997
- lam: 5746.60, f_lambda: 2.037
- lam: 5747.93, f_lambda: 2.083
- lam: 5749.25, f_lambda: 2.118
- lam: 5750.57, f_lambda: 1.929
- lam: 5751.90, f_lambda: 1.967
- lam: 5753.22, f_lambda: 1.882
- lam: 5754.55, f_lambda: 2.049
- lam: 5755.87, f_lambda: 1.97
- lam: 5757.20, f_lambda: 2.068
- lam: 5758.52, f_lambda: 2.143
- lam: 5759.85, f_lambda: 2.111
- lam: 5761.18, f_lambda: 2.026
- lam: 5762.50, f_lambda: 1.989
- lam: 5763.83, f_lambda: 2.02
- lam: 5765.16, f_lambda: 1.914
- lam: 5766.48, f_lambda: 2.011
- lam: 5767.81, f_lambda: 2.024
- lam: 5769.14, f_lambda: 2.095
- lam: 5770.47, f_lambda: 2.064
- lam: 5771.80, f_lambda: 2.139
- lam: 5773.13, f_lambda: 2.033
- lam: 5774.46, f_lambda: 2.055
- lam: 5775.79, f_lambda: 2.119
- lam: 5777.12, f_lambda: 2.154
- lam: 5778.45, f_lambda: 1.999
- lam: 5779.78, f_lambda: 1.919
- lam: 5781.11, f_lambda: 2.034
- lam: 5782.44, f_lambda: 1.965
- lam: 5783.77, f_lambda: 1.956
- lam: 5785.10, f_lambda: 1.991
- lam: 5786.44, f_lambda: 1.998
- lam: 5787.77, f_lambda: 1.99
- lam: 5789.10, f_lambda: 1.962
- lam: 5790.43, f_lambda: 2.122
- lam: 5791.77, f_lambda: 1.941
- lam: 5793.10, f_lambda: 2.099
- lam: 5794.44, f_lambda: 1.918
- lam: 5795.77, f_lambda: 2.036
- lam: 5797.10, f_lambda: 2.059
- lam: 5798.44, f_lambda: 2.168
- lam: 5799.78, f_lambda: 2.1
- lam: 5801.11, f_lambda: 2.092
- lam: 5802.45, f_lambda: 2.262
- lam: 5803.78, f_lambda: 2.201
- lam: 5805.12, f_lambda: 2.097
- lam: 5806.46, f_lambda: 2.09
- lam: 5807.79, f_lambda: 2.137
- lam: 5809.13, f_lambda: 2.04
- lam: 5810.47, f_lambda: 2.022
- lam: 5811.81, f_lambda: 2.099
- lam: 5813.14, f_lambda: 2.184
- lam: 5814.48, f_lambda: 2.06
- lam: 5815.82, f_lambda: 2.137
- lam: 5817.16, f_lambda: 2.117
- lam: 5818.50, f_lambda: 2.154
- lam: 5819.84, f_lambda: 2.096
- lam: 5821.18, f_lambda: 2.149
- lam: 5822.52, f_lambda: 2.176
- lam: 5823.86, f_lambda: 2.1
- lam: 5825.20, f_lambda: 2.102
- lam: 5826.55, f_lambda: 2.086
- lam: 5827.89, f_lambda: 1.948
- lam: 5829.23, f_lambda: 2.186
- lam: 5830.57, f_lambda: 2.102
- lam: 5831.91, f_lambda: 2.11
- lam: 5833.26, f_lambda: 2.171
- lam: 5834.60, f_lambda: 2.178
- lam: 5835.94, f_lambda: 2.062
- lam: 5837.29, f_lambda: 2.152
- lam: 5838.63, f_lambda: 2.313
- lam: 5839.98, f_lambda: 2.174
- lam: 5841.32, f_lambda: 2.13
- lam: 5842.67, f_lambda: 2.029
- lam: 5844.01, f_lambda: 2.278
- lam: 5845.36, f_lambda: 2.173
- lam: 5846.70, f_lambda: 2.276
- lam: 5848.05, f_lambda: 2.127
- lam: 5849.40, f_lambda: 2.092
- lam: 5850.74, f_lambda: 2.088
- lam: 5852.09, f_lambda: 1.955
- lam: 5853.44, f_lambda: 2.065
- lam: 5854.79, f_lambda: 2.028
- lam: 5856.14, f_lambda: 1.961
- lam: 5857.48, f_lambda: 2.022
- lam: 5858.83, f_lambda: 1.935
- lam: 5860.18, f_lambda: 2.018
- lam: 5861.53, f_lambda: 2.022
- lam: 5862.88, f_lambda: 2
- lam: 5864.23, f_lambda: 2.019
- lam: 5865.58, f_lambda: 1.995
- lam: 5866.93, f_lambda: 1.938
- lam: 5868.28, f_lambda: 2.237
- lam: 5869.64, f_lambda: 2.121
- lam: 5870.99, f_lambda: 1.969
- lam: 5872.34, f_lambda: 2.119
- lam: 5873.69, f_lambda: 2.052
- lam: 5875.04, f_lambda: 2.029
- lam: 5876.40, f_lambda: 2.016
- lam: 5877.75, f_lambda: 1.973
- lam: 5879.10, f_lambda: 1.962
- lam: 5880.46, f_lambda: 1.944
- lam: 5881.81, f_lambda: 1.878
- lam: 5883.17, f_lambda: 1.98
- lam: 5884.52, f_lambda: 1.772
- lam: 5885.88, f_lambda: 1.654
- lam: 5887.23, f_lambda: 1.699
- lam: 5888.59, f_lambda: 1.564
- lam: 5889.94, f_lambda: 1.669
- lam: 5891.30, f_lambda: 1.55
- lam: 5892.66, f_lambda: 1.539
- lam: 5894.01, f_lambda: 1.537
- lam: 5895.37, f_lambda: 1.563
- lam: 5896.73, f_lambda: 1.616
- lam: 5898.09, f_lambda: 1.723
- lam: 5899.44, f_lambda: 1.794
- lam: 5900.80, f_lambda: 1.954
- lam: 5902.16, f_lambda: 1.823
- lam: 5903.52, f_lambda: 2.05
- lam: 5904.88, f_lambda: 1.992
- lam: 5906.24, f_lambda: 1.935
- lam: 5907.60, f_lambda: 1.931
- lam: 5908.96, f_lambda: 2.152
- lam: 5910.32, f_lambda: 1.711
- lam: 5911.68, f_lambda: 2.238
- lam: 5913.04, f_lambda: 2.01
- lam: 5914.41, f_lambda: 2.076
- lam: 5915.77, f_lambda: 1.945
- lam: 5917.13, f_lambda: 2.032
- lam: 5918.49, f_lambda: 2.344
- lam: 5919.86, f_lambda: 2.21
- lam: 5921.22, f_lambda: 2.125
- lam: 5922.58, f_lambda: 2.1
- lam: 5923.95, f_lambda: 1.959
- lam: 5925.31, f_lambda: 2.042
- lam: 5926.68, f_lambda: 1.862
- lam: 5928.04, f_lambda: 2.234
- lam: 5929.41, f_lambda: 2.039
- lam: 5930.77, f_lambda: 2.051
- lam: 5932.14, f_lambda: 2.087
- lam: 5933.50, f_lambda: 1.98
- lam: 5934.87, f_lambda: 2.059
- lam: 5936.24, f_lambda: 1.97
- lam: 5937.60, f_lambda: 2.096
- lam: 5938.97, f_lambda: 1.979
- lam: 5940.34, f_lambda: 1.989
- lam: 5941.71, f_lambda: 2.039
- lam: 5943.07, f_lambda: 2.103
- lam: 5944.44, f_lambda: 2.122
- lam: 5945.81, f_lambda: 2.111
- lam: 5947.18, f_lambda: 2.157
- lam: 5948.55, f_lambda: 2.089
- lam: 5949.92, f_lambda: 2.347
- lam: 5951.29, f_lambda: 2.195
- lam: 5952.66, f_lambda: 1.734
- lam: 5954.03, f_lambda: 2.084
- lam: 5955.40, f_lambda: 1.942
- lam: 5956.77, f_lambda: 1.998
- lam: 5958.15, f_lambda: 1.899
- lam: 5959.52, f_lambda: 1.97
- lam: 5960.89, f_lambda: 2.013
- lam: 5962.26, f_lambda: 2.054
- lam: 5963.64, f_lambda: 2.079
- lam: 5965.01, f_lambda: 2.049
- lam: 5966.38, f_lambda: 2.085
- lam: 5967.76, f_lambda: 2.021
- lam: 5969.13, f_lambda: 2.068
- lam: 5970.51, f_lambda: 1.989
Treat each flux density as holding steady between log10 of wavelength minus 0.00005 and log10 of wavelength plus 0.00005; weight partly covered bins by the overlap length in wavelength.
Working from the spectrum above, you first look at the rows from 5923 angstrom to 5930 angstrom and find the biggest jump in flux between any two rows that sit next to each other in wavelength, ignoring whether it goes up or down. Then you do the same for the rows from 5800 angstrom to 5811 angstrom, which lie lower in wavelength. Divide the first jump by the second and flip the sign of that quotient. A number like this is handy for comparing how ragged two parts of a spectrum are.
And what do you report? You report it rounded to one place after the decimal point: -2.2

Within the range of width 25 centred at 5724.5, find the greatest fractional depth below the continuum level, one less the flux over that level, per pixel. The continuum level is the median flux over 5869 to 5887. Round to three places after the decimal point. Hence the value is -0.002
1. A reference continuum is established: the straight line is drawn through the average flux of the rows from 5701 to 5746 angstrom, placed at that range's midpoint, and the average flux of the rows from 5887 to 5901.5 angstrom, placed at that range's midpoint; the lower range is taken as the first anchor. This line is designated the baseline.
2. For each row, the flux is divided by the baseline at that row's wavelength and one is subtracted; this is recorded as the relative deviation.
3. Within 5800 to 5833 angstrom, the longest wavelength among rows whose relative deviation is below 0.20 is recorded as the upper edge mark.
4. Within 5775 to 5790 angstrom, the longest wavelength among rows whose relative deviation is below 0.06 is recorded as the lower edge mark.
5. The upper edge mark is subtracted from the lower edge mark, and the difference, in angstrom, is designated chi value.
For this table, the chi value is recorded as -42.8 angstrom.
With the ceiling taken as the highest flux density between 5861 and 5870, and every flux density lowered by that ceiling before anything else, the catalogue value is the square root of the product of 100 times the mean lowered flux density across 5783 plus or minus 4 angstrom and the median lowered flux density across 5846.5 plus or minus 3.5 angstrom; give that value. 1.29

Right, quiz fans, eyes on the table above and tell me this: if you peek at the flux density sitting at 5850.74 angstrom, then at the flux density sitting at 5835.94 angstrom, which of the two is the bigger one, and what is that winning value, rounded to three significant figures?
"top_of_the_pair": 2.09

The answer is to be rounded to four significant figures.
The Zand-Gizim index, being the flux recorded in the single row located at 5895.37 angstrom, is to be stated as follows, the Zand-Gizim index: 1.563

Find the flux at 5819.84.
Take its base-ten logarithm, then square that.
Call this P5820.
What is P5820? 0.103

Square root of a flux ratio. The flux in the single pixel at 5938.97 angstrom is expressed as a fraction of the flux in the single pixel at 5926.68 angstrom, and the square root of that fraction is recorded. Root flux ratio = 1.03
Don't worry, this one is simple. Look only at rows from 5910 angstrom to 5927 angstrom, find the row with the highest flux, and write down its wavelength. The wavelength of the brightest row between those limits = 5918.49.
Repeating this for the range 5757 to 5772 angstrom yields 5758.52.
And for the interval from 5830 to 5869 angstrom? 5838.63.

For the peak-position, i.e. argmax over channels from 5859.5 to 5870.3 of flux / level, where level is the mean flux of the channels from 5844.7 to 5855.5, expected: 5868.28 angstrom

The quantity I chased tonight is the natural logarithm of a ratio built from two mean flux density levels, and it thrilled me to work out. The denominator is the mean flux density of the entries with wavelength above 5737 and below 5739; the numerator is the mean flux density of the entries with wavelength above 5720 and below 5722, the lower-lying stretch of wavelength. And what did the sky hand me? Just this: 0.04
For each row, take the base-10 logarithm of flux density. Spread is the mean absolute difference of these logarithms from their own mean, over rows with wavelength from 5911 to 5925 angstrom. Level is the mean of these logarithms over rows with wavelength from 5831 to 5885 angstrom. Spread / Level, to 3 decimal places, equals 0.065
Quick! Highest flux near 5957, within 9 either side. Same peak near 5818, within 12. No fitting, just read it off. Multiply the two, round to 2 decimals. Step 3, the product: 5.13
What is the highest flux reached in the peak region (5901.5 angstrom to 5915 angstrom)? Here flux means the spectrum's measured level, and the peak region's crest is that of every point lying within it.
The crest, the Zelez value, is 2.238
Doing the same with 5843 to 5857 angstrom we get 2.278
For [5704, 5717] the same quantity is 2.128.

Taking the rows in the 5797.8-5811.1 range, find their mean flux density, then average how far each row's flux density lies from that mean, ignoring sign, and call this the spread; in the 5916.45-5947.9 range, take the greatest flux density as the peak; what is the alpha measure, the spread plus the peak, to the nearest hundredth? 2.40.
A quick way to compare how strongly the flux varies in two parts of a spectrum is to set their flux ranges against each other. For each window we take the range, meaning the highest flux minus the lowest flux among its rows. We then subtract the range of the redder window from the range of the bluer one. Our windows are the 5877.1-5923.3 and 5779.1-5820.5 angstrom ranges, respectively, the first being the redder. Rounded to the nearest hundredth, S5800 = -0.46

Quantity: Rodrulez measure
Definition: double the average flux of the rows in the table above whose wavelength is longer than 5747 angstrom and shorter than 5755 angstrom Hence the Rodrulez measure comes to 4.01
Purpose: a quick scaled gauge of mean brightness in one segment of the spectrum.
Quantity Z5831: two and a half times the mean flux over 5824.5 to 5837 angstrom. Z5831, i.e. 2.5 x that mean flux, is 5.26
